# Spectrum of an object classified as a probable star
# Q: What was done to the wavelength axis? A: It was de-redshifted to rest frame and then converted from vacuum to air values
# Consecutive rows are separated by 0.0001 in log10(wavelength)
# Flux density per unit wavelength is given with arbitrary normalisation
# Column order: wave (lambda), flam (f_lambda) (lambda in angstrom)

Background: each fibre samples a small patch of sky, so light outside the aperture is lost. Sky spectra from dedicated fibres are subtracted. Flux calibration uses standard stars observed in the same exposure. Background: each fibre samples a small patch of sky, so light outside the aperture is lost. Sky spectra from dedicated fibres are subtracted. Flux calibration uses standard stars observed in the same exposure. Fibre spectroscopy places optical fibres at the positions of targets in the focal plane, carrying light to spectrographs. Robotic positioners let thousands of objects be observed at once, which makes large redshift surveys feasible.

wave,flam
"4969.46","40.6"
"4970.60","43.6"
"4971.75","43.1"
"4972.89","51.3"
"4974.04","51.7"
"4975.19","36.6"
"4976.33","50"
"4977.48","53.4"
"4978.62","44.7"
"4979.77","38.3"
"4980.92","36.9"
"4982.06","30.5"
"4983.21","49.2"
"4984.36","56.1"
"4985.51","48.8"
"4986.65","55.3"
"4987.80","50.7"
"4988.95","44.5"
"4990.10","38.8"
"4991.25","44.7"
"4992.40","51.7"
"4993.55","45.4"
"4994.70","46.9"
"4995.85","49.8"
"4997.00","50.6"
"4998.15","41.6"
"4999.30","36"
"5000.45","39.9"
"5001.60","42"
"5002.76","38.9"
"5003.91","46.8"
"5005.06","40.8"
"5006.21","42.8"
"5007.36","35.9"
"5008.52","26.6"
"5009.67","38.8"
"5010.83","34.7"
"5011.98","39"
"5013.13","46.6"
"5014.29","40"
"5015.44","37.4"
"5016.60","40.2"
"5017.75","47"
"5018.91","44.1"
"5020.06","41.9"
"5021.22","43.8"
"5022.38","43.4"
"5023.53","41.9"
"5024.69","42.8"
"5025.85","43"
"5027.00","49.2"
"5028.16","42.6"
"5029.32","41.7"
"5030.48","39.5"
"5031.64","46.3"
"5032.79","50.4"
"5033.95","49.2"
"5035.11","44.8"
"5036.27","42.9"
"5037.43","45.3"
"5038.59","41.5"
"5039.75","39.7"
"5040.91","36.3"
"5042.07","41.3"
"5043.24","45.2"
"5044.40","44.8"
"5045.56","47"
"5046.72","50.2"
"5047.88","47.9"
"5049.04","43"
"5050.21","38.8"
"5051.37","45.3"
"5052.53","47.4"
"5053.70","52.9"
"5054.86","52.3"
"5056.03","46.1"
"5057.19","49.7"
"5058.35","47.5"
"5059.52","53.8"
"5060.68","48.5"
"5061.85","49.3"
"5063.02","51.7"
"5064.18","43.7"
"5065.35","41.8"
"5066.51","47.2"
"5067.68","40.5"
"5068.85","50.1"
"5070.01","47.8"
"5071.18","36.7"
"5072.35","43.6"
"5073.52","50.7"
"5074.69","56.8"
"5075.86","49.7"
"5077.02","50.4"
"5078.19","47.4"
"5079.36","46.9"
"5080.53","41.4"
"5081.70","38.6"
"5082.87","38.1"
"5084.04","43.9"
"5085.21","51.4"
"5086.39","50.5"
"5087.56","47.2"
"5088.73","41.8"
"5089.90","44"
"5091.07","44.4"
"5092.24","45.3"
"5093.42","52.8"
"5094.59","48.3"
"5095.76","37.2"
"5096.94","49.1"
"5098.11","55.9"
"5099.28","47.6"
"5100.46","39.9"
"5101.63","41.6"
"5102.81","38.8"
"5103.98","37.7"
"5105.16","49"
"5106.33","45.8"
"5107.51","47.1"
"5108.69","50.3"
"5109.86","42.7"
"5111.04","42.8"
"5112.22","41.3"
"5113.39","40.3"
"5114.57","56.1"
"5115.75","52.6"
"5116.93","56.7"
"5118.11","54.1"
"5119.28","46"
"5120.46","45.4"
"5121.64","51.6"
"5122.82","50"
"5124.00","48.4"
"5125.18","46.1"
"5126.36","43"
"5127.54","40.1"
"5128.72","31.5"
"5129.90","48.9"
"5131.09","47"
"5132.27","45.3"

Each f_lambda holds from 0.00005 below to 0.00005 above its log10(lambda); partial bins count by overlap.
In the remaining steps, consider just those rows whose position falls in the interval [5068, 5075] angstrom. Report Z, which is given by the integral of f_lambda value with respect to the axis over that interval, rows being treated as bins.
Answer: 329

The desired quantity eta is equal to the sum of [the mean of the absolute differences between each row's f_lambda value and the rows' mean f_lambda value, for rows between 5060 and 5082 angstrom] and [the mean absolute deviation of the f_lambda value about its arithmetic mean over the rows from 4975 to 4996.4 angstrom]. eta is 9.66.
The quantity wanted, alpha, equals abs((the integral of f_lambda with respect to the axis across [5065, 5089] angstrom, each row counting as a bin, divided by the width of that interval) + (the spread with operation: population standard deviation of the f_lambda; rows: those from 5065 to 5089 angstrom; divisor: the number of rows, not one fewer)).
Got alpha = 51.0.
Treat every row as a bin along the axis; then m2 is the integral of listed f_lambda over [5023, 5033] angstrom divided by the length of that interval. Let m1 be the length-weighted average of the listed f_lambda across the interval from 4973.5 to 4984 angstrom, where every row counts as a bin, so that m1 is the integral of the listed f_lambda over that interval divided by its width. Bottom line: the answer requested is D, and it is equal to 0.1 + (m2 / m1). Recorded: 1.11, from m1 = 43.7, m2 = 43.9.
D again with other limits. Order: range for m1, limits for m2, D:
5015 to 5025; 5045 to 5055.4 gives 1.21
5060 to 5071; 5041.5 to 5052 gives 1.07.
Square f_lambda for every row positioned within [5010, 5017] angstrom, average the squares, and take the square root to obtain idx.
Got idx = 40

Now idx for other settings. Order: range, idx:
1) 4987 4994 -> 46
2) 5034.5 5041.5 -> 42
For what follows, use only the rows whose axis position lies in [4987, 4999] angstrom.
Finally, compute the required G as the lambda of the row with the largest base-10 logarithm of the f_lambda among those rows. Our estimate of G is 4992.40 angstrom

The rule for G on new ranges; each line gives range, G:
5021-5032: 5027.00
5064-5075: 5074.69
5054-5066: 5059.52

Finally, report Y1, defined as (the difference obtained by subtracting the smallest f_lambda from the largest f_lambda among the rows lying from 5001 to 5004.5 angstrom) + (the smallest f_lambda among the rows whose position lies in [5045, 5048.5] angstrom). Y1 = 55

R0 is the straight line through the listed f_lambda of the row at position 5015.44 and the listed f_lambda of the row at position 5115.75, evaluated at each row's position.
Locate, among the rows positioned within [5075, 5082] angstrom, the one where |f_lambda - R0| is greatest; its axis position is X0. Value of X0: 5081.70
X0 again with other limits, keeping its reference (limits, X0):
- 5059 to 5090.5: 5074.69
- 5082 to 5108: 5103.98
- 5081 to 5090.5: 5082.87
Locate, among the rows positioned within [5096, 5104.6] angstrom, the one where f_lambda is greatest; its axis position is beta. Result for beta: 5098.11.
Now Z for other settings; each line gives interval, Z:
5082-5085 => 126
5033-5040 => 311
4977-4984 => 297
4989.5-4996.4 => 319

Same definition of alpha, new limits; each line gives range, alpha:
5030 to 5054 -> 48.8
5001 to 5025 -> 45.2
